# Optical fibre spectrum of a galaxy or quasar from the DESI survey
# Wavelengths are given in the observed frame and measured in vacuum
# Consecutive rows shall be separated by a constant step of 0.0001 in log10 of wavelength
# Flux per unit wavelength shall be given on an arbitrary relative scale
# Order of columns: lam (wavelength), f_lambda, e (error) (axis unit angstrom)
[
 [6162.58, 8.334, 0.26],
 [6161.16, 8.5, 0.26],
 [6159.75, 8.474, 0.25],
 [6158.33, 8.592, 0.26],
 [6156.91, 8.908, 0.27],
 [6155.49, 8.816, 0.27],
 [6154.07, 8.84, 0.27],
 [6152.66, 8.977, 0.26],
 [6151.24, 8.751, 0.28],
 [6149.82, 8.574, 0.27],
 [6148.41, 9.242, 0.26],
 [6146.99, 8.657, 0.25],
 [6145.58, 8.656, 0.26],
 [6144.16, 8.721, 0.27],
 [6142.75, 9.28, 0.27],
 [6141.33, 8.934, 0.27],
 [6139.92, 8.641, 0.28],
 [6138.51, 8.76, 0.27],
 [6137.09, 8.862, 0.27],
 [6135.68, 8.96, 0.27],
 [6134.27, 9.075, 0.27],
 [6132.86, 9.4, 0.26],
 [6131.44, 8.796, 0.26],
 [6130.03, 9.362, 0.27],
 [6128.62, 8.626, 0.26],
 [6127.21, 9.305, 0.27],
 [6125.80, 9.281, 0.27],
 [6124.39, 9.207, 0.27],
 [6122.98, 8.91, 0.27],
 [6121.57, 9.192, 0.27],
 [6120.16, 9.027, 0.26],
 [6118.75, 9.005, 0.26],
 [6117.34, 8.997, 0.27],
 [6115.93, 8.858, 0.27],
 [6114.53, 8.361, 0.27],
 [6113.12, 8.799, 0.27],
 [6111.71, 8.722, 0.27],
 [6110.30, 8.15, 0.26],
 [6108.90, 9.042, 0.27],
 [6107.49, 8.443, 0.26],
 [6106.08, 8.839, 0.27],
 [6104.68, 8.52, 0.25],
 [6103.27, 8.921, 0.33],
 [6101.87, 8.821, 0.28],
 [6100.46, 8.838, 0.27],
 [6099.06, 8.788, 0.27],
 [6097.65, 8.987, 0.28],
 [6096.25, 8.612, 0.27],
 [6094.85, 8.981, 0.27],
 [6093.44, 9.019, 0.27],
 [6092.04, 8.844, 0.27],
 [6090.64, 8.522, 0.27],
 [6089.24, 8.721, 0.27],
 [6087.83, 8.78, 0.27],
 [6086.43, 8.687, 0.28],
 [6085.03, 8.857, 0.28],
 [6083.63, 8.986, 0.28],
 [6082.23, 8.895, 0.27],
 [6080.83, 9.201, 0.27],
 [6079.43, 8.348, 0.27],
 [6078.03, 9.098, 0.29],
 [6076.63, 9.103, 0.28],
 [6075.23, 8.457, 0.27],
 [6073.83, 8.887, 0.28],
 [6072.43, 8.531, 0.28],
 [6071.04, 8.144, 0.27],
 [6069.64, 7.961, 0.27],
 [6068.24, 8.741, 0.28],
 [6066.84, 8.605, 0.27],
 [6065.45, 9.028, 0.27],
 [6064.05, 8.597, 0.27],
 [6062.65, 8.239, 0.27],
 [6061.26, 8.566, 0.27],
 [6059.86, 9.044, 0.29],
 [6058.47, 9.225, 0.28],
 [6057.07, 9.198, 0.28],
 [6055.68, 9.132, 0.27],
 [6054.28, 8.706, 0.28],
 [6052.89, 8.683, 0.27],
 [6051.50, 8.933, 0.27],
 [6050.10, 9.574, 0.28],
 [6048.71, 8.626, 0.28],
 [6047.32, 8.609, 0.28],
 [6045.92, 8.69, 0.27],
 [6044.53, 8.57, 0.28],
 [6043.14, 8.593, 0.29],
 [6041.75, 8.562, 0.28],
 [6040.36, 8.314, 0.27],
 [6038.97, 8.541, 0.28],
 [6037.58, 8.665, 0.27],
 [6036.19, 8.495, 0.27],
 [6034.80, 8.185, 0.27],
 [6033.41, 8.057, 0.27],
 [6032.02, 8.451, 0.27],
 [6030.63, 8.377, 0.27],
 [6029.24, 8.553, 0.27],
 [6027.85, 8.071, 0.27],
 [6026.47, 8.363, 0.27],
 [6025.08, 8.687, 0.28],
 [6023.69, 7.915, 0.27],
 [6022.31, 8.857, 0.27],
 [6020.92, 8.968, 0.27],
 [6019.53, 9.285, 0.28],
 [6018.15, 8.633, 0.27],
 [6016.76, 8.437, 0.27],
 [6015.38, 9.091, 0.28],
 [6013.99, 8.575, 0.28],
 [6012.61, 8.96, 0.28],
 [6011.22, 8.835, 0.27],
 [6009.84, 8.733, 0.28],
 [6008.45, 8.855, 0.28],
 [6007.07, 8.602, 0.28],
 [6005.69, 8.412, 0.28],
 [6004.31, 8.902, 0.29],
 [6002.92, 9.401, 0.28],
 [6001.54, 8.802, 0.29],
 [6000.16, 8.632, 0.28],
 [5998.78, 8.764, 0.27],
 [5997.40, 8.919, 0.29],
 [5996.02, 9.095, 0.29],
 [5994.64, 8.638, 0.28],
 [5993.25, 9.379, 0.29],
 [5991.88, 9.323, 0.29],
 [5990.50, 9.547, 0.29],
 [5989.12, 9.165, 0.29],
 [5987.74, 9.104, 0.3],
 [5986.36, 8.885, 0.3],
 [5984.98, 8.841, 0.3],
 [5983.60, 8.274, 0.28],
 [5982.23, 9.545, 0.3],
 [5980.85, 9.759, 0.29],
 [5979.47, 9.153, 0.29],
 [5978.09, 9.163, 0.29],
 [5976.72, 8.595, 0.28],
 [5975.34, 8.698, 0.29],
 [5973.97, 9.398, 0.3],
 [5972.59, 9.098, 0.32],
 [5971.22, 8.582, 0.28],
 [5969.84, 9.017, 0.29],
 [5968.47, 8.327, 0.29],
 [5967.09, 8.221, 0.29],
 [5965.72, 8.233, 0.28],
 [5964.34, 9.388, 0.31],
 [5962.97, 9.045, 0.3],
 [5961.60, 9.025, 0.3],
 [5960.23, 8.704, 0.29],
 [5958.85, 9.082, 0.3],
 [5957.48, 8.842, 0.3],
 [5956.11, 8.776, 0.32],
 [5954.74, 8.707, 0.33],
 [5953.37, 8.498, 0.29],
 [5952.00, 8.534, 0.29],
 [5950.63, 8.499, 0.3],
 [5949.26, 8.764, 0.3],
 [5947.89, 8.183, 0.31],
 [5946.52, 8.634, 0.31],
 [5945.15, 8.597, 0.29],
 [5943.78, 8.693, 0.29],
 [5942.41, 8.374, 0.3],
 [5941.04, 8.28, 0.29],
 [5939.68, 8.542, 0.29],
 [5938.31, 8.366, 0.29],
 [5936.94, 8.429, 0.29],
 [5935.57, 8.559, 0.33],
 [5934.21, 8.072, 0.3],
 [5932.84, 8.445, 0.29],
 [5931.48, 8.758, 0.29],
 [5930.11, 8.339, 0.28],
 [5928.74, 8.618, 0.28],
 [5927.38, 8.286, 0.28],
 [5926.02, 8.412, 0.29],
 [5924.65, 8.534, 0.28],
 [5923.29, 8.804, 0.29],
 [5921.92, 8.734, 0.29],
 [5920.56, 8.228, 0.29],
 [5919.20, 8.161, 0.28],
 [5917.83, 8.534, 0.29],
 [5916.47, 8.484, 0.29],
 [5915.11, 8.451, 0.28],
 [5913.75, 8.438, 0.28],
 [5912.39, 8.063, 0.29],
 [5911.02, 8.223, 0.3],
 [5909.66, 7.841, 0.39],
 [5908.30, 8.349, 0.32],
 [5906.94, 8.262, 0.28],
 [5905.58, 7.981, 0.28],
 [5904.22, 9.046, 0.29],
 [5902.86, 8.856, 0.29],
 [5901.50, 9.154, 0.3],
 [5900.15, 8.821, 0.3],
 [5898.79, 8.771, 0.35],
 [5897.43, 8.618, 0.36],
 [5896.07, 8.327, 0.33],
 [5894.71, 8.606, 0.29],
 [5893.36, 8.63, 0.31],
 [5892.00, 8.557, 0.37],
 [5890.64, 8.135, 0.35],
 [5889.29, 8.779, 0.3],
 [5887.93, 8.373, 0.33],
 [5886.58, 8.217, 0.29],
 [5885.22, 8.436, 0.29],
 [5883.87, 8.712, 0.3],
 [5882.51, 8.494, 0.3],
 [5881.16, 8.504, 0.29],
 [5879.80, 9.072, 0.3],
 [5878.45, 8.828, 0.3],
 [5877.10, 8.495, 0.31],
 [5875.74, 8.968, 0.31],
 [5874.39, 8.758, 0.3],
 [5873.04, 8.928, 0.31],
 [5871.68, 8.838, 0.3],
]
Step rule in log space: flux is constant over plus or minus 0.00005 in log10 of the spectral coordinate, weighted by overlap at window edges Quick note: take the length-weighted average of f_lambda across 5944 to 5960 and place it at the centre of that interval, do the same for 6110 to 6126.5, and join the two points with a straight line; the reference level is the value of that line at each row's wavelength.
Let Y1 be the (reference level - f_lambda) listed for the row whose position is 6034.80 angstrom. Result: 0.6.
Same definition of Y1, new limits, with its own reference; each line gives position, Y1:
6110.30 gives 0.7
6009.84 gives 0.0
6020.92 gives -0.2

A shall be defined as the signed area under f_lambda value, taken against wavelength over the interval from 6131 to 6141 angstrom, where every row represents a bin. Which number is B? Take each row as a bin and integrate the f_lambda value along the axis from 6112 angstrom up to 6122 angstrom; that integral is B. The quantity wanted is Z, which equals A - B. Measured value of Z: 1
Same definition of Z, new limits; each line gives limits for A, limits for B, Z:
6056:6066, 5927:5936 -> 12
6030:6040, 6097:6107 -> -4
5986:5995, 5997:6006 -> 3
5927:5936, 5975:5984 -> -6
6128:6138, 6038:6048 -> 4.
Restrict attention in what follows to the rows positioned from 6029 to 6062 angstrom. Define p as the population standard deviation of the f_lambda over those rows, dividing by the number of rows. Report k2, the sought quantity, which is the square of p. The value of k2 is 0.117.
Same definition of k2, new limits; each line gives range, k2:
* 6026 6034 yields 0.035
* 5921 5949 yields 0.037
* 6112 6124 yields 0.053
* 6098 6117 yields 0.060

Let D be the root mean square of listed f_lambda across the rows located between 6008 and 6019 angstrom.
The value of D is 8.8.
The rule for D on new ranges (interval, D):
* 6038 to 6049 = 8.6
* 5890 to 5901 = 8.6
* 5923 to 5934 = 8.5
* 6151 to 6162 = 8.7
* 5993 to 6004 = 9.0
